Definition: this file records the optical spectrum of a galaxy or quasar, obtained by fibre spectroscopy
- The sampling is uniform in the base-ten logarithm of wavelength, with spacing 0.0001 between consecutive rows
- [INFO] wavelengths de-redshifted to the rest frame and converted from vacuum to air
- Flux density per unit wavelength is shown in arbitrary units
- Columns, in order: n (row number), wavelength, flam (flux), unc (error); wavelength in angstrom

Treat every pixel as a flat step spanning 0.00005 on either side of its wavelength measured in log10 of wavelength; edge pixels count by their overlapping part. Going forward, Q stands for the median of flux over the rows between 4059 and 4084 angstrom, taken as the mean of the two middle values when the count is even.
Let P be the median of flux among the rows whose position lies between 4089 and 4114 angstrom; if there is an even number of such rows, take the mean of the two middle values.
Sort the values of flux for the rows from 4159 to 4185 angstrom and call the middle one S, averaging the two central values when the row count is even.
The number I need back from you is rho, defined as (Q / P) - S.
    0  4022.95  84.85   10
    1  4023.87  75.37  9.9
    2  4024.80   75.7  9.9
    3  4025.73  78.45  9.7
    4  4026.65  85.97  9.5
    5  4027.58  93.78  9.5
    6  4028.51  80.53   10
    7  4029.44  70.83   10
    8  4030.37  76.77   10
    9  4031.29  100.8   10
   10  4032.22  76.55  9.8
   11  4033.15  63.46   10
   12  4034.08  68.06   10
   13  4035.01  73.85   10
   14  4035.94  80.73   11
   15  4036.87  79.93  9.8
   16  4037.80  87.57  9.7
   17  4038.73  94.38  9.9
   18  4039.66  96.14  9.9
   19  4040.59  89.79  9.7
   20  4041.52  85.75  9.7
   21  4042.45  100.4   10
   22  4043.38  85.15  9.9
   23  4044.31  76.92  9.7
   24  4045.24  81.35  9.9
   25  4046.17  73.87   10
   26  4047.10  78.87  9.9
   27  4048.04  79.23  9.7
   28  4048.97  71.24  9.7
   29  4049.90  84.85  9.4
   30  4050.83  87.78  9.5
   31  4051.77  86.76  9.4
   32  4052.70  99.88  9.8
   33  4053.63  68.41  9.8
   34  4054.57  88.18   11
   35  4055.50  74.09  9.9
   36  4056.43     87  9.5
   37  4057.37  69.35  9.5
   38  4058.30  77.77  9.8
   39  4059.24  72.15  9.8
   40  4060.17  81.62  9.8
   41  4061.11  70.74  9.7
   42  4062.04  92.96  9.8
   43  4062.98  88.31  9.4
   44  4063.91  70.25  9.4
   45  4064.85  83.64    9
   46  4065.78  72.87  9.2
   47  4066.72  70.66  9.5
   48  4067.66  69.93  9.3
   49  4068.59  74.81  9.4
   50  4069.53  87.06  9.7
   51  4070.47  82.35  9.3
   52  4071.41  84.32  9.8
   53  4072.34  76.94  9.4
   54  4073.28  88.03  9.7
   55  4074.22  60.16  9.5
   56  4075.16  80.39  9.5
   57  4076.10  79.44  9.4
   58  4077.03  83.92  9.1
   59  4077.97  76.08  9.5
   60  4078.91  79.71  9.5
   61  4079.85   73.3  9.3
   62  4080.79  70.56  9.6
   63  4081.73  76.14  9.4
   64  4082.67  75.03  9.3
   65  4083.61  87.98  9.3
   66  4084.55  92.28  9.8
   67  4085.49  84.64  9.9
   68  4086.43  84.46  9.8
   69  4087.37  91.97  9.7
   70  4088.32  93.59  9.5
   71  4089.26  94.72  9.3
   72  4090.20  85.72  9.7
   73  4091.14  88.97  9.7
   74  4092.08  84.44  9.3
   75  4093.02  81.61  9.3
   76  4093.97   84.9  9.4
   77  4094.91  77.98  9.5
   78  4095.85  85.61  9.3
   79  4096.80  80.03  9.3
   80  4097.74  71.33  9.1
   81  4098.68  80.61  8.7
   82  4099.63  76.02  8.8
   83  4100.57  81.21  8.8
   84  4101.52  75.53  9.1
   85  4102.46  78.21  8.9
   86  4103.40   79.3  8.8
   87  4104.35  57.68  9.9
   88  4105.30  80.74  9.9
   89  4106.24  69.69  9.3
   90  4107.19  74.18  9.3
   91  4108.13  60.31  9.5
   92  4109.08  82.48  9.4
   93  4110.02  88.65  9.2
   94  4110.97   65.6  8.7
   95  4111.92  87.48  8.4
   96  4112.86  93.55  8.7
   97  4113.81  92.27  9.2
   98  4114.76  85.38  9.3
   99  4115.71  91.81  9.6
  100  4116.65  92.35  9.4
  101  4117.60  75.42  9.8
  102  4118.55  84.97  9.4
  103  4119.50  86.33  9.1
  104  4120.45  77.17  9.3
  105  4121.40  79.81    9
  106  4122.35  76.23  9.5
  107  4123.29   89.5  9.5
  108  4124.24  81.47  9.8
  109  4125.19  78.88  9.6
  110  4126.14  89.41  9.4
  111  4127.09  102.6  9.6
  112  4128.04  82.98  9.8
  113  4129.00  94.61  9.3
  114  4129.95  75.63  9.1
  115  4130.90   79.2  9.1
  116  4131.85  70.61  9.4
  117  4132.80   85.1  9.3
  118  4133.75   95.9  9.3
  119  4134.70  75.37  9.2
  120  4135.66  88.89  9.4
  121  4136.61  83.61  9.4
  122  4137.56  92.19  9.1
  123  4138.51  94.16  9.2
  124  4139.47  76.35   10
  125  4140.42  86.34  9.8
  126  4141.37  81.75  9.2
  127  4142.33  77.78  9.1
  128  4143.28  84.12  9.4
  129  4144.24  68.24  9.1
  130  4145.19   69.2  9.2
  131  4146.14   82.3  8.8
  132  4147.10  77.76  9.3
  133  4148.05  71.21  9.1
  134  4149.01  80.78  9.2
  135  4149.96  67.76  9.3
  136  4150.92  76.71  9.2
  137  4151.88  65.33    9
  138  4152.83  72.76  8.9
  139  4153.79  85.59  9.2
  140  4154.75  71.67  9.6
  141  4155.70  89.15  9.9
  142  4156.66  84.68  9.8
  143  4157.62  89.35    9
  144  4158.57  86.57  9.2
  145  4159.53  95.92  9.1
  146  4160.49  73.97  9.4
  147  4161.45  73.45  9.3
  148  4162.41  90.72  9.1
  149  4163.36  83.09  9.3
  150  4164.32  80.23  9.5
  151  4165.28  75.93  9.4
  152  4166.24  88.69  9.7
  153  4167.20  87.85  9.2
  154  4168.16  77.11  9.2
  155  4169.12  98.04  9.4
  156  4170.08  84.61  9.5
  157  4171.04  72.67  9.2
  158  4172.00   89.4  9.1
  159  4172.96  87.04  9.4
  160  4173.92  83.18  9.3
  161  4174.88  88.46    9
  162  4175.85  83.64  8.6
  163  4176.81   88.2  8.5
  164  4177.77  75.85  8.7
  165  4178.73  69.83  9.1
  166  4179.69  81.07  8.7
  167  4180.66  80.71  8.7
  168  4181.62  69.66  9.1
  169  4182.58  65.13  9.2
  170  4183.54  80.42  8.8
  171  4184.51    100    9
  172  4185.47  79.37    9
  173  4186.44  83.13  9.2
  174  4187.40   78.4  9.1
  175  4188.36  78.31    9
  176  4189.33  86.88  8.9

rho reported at -82.1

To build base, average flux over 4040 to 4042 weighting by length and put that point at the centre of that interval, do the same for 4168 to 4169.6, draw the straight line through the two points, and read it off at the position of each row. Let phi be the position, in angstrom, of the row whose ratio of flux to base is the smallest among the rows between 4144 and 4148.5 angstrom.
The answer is 4144.24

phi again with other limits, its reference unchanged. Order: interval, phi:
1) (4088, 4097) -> 4094.91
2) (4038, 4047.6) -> 4046.17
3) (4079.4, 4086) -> 4080.79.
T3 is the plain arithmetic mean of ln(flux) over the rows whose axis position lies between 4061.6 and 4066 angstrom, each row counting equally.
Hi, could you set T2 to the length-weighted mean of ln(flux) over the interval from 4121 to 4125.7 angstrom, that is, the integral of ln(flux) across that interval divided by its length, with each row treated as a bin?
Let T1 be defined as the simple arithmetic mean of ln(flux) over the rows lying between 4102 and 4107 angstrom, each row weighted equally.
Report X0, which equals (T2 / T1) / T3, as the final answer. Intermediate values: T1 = 4.28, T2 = 4.40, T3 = 4.40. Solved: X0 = 0.234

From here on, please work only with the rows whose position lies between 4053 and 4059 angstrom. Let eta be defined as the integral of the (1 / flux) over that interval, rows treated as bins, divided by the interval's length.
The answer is 0.0130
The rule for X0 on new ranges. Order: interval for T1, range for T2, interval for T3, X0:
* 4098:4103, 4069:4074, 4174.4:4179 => 0.230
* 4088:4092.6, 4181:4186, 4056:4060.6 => 0.223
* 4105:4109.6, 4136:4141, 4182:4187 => 0.237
